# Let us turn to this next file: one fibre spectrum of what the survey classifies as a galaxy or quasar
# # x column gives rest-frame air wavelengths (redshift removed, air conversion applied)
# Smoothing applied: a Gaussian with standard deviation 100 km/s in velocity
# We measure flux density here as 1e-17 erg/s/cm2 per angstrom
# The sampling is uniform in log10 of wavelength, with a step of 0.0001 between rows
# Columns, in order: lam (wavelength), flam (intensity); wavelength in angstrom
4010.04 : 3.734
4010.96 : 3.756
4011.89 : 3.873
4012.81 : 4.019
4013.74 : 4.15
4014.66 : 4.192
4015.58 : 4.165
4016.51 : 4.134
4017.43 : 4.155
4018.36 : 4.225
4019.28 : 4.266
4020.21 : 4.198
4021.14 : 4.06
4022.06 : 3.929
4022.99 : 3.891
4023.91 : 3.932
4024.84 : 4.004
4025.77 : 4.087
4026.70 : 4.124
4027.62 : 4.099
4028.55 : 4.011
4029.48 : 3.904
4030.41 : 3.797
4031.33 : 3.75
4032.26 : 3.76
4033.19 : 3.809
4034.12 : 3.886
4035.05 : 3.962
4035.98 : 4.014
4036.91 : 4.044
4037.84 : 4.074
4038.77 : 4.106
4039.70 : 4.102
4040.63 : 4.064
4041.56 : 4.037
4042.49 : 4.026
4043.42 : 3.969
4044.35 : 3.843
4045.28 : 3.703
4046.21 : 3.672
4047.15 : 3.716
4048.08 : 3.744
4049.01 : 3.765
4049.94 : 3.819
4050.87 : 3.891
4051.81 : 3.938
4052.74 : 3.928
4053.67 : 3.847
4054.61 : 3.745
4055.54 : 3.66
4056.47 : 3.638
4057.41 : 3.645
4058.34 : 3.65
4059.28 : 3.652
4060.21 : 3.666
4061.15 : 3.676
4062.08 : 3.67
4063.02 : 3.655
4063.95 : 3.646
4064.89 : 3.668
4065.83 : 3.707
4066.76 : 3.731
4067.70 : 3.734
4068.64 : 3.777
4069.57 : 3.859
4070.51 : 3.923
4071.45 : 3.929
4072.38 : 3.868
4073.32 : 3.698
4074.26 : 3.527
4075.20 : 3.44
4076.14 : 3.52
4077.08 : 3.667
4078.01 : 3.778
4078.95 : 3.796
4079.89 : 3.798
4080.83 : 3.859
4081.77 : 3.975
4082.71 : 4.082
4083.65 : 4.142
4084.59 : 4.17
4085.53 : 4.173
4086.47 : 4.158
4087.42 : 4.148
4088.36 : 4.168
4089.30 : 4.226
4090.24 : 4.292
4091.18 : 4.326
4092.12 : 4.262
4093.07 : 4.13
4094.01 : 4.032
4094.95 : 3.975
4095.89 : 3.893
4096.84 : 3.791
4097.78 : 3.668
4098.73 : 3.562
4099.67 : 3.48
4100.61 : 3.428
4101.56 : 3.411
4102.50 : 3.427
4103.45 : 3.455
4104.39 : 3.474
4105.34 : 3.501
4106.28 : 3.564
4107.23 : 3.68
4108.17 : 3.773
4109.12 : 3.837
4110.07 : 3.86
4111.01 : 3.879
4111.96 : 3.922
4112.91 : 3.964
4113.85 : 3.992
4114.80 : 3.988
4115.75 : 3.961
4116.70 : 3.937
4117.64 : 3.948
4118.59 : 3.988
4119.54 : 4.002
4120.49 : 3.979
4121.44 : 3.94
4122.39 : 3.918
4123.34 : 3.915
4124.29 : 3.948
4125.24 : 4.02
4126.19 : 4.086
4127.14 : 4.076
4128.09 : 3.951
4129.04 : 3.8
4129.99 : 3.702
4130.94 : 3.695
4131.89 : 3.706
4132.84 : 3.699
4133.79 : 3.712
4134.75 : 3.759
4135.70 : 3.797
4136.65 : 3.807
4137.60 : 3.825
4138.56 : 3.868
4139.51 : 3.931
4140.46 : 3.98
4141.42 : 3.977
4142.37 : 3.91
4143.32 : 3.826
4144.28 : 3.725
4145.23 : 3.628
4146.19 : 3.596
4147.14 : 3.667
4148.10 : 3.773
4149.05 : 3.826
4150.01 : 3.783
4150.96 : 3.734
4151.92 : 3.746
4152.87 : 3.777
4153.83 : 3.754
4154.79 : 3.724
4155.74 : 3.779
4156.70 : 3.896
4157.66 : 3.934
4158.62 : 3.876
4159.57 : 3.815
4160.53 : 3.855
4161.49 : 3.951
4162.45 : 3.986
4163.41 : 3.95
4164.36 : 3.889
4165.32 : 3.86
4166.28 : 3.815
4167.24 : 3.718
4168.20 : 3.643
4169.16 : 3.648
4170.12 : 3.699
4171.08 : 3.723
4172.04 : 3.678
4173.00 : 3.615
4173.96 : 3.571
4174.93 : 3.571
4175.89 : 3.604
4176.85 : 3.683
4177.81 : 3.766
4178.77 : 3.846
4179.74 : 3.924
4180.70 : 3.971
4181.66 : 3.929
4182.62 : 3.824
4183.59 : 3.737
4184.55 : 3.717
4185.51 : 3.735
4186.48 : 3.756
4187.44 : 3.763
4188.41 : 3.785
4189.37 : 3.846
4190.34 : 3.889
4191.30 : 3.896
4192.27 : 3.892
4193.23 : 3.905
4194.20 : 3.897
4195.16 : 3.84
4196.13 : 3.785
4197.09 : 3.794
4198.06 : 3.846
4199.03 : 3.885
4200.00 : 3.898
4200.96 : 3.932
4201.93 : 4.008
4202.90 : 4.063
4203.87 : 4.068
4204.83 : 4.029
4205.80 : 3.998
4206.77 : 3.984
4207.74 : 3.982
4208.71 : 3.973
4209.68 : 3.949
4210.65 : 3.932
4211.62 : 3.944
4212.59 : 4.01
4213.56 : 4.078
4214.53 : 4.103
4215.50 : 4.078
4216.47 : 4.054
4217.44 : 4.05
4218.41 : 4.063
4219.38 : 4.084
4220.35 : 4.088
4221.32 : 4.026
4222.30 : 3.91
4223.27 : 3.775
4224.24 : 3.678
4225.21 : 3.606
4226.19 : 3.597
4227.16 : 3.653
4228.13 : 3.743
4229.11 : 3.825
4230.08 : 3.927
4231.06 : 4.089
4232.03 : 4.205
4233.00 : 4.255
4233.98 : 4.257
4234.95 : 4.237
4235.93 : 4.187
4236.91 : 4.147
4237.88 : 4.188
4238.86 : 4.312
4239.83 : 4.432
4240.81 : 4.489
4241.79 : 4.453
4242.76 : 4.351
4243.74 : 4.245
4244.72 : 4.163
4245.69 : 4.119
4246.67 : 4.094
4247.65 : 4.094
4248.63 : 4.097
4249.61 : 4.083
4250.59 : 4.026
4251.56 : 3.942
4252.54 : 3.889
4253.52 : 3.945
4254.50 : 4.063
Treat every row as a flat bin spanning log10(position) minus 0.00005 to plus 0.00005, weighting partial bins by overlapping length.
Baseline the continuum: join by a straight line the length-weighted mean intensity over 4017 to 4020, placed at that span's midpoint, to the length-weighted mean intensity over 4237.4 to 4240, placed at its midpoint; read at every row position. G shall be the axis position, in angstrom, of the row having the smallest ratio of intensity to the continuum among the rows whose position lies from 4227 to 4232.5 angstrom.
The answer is 4227.16 angstrom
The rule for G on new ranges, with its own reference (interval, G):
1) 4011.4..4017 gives 4011.89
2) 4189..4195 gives 4189.37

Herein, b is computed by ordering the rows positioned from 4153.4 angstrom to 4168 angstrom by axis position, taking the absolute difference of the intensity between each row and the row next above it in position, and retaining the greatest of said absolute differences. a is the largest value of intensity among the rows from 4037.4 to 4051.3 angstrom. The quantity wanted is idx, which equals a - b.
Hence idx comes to 3.99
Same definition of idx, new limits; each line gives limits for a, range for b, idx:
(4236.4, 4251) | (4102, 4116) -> 4.37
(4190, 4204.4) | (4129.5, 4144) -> 3.98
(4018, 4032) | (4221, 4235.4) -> 4.10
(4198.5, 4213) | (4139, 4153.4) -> 3.96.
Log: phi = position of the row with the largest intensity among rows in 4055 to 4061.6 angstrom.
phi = 4061.15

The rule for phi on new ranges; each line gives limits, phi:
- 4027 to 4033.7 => 4027.62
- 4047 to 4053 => 4051.81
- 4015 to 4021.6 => 4019.28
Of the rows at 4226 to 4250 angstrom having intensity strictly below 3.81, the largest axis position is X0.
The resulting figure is 4228.13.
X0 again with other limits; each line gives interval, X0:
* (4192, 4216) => 4197.09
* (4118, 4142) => 4136.65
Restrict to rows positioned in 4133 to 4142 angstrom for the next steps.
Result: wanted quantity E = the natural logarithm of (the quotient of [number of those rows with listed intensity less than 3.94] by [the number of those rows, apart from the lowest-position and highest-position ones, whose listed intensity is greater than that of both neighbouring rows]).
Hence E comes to 1.9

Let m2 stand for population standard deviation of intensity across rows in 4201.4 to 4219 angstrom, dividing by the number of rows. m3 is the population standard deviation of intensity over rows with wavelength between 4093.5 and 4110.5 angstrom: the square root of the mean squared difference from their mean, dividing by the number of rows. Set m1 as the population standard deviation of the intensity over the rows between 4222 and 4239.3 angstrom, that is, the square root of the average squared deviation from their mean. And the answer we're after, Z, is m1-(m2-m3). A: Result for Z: 0.40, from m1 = 0.249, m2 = 0.05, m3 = 0.20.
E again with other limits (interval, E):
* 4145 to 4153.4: 2.2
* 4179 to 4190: 2.3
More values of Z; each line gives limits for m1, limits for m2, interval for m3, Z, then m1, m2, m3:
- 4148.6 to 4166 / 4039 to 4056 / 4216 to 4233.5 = 0.14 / 0.080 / 0.14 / 0.20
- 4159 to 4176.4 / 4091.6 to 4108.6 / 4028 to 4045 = -0.01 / 0.134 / 0.26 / 0.12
